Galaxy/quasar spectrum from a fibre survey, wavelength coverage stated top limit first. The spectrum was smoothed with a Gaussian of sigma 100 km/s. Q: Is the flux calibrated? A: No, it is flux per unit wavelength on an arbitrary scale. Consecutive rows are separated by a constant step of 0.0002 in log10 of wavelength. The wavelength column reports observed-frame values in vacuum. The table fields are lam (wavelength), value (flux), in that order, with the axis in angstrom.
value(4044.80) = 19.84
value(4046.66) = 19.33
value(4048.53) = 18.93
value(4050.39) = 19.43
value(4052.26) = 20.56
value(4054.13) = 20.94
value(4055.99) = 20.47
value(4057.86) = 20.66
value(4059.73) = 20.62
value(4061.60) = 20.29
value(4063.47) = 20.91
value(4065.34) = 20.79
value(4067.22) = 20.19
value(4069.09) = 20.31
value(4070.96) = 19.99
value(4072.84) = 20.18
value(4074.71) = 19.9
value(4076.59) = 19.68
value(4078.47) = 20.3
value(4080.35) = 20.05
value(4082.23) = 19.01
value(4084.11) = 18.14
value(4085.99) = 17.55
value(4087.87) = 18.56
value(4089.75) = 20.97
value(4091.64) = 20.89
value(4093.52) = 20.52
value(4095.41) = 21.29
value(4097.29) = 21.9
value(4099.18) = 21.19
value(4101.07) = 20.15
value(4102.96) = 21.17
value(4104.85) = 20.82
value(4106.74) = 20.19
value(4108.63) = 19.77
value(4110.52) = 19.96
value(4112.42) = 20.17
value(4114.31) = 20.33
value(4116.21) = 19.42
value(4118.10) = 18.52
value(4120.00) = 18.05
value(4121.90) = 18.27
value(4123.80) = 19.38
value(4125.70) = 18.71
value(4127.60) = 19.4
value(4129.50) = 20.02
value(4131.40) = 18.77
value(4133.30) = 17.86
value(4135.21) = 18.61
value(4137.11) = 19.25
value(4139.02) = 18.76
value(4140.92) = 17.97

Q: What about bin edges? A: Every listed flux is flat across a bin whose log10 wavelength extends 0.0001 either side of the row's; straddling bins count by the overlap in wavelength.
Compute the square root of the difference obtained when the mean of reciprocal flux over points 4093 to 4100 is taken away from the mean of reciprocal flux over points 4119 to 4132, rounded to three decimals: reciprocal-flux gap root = 0.076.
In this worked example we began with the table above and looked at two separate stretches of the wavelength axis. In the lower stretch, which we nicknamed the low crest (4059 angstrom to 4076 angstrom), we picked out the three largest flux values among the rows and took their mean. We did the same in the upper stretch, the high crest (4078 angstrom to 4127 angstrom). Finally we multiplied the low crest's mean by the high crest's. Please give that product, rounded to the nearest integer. 446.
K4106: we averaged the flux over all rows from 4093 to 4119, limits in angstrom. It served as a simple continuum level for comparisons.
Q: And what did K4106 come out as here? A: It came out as 20.4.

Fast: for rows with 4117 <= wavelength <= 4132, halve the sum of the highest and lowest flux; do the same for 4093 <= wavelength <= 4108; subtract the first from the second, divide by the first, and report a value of 0.10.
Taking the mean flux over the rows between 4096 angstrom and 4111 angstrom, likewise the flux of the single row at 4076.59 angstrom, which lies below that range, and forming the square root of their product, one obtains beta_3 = 20.2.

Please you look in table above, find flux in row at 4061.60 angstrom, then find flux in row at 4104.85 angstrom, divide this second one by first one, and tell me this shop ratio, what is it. 1.03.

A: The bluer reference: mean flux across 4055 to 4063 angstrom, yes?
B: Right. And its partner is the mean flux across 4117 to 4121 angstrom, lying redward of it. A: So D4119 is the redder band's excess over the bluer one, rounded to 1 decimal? -2.2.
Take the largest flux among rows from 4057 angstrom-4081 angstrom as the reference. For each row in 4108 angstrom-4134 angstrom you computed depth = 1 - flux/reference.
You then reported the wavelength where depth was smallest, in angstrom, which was 4114.31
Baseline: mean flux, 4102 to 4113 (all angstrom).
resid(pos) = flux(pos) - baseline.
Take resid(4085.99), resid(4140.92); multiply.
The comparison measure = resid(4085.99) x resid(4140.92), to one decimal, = 6.6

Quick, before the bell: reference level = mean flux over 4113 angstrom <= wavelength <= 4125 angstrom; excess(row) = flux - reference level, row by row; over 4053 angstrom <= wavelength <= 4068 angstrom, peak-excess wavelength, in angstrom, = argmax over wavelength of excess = 4054.13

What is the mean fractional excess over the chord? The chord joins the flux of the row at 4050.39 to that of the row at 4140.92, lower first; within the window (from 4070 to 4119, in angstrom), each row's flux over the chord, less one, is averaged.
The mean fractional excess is 0.070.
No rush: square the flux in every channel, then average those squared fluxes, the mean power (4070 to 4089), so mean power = 375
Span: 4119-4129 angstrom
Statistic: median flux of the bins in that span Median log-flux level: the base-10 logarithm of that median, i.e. 1.27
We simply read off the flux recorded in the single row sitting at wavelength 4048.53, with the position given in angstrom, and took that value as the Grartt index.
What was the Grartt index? 18.93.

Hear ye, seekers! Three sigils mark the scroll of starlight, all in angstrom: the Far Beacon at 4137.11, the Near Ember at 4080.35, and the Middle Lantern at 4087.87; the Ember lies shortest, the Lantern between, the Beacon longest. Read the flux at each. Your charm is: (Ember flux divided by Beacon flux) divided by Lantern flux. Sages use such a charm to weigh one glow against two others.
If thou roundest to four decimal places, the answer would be 0.0561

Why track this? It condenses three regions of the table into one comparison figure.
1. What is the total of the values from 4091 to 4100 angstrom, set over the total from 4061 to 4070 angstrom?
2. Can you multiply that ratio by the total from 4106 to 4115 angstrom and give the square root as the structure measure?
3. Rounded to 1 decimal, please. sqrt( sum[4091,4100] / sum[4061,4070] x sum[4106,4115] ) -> 10.2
